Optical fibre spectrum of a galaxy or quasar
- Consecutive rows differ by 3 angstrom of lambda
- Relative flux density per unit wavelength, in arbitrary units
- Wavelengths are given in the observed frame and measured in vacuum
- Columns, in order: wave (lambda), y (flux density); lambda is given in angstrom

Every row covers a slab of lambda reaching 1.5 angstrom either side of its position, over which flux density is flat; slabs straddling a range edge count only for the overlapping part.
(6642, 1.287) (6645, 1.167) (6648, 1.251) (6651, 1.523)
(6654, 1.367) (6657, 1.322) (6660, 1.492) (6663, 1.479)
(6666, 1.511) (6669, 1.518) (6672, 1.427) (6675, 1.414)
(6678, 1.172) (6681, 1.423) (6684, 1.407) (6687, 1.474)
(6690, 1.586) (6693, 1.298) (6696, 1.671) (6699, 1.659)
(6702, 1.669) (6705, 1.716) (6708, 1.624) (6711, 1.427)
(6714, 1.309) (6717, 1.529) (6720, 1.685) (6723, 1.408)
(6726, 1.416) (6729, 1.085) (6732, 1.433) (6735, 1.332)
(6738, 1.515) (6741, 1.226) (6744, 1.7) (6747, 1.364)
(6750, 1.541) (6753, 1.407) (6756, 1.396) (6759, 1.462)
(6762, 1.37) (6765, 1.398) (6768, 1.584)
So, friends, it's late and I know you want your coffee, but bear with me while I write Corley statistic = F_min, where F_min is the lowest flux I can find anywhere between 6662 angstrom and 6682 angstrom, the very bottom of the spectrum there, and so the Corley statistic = 1.172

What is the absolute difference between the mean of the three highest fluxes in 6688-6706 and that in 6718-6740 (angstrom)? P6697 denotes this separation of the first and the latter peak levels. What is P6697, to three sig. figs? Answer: 0.141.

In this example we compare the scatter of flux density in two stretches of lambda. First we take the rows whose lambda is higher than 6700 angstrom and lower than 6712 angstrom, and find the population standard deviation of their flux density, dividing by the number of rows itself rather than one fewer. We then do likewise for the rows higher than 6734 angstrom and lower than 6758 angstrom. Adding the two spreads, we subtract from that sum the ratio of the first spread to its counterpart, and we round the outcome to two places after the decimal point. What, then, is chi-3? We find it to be -0.56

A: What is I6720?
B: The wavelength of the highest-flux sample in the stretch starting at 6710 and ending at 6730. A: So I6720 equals 6720 angstrom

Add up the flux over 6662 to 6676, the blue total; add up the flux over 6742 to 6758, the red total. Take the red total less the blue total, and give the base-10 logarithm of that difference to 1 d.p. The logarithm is -1.2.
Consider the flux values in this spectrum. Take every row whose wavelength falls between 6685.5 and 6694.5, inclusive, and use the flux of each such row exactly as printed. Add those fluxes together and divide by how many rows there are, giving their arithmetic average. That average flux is 1.45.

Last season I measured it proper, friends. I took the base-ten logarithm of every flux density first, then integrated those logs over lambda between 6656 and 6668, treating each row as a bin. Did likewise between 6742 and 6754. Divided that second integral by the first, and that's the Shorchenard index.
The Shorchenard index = 1.1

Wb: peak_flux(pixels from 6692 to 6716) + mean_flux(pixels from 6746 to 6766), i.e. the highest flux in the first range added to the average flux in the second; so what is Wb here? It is 3.14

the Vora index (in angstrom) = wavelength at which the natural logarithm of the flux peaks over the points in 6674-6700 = 6696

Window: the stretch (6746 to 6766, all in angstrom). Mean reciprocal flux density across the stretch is 0.705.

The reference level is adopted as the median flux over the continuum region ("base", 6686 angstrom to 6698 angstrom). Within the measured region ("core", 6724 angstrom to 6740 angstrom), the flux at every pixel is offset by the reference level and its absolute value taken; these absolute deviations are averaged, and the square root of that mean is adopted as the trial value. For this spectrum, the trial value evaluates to 0.42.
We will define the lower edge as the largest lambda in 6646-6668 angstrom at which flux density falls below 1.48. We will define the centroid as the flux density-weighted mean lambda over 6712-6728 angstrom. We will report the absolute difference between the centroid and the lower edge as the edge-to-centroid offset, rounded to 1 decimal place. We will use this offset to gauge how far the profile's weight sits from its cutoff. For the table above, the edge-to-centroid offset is 57.0 angstrom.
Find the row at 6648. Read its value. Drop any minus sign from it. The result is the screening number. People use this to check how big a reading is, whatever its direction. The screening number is 1.25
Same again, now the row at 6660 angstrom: 1.49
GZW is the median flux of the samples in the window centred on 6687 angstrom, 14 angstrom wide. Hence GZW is 1.42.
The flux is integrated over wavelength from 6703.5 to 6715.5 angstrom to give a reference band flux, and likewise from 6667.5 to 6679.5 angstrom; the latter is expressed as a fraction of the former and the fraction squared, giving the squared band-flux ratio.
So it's 0.83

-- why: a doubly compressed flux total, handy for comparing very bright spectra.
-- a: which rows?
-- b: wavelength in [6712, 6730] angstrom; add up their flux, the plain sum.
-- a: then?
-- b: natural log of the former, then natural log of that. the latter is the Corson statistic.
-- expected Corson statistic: 0.8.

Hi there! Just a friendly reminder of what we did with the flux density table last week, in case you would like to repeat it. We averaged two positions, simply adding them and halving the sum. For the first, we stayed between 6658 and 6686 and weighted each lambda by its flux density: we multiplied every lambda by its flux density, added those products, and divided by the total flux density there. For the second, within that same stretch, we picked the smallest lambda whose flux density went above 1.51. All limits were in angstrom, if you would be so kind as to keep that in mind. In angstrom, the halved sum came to 6668.8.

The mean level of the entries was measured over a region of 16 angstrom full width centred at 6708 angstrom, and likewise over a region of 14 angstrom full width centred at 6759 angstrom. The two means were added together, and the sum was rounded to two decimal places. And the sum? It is 2.96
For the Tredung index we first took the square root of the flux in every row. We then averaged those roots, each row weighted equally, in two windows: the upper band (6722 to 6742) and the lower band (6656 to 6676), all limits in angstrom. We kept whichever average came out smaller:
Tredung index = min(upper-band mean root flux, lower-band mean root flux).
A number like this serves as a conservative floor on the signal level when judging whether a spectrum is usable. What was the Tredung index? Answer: 1.16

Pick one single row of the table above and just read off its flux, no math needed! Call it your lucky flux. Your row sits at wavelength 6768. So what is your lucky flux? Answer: 1.584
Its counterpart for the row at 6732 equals 1.433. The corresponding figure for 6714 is 1.309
